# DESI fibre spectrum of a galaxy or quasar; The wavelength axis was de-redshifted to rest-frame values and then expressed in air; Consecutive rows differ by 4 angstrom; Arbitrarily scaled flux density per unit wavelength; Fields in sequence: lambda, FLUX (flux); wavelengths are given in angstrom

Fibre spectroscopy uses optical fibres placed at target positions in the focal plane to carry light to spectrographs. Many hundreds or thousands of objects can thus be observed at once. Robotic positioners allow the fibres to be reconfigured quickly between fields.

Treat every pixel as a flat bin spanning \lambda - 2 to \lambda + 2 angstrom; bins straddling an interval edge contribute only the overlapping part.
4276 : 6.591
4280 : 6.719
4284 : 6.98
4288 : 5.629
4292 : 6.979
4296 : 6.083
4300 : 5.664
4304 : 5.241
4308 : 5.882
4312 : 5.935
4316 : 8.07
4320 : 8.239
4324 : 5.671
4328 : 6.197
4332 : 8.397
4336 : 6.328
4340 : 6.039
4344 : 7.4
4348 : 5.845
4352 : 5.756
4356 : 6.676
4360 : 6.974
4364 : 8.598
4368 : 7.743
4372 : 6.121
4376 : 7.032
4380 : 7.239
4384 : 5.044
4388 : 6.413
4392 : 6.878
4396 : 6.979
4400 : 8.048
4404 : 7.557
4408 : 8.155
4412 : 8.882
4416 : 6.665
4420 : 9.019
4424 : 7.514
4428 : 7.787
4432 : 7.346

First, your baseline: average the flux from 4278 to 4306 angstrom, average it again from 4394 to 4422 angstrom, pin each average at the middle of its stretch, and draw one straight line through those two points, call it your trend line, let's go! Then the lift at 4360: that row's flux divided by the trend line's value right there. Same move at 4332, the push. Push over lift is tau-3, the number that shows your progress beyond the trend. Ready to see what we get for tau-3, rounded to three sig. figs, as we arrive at 1.28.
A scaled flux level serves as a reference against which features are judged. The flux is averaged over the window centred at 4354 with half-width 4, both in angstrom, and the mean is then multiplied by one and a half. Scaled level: 9.3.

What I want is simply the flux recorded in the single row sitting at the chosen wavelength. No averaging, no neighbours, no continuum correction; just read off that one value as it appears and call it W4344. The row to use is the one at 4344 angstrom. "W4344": 7.4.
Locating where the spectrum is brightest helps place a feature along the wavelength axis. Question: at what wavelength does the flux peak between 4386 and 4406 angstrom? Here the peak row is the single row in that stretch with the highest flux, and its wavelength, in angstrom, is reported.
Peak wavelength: 4400 angstrom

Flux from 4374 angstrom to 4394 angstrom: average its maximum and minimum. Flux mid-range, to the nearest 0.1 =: 6.1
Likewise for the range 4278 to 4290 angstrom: 6.3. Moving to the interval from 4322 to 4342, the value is 7.0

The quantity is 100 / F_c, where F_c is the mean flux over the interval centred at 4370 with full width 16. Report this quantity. 13.6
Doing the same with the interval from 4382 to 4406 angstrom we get 14.7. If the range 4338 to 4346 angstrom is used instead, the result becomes 14.9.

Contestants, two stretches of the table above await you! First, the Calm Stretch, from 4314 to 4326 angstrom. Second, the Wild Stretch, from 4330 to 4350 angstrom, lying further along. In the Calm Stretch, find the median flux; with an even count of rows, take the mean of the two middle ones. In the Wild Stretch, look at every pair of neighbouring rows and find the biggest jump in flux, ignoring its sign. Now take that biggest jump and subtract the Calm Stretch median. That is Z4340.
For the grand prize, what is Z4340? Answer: -6.00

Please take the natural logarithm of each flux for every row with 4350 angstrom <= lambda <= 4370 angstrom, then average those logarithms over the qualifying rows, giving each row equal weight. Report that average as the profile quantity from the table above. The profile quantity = 1.96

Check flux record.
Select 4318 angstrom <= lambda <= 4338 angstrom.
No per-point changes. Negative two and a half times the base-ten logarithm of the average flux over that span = -2.11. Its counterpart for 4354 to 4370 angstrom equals -2.19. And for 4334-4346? -2.05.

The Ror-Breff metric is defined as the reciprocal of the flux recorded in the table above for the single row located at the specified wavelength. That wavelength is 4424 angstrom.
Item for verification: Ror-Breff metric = 0.133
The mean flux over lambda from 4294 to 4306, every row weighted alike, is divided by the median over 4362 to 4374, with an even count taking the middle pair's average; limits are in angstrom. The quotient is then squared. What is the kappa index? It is 0.53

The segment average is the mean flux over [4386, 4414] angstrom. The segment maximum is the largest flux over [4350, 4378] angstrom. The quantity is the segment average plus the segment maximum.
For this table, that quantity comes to 16.2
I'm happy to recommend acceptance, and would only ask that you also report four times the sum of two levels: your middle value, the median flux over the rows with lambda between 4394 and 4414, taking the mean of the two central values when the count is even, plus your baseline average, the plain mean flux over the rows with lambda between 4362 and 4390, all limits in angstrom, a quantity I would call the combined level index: 59.7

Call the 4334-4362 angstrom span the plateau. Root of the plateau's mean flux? 2.54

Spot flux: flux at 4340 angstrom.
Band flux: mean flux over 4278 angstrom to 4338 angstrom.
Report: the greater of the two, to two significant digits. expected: 6.5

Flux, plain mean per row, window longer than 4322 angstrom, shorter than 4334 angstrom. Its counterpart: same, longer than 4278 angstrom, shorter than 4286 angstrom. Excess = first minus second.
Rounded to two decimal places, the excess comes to -0.09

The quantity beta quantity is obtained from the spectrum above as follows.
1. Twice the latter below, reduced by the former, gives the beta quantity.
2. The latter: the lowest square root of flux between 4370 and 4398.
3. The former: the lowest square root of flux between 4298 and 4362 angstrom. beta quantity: 2.20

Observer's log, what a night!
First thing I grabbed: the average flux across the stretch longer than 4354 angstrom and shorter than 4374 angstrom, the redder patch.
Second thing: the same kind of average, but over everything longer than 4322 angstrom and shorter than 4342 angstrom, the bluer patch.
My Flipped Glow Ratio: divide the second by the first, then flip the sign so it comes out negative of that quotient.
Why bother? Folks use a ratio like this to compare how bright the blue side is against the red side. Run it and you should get -0.90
